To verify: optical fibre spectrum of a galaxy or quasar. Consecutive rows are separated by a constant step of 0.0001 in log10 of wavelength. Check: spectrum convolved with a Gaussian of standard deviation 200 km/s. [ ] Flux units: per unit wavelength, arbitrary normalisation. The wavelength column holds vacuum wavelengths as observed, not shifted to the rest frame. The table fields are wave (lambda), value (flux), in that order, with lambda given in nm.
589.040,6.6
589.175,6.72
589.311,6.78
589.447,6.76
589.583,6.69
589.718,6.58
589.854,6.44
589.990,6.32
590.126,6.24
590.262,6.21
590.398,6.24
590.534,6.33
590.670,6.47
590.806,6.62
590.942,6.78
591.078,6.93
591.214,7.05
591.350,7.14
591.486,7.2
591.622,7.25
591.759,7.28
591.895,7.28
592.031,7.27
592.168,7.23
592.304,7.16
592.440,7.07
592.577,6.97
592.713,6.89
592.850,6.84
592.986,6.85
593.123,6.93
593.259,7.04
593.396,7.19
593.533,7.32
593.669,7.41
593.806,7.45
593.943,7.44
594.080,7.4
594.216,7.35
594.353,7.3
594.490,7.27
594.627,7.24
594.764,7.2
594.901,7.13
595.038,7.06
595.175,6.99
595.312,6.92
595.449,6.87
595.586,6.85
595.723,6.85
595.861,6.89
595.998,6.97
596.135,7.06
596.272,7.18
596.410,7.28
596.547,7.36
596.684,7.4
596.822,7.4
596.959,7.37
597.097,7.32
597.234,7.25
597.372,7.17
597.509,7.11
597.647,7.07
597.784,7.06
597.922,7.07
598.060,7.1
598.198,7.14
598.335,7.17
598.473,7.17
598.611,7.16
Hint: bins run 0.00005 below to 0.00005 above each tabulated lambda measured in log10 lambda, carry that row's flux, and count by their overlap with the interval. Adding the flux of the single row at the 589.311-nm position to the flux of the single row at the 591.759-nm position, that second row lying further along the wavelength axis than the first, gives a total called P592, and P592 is 14.1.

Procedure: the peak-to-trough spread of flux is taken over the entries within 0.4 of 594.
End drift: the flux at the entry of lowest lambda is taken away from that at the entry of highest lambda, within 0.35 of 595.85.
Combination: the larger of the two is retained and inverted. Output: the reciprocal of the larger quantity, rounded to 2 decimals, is 4.76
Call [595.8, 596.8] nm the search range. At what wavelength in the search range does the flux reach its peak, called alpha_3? 596.684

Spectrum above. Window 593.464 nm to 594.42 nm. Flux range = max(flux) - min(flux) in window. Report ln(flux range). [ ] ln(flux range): -1.9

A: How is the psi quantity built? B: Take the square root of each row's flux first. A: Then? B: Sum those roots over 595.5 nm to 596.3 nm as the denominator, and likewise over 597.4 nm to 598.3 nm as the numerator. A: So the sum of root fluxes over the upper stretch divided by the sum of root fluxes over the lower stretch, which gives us 1.01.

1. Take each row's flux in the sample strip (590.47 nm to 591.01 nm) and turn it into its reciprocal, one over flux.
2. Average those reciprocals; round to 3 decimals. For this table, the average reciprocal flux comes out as 0.153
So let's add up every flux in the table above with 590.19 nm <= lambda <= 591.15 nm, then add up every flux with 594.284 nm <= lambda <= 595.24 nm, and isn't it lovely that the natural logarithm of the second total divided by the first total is 0.096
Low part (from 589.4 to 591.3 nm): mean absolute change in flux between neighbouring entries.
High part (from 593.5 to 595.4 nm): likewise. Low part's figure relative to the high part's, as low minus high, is 0.056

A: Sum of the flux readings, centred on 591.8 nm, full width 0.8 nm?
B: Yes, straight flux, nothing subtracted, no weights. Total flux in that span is 43.5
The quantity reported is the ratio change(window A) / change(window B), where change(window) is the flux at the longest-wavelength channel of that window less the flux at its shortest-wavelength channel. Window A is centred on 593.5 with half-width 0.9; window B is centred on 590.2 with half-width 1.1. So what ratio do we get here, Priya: 1.2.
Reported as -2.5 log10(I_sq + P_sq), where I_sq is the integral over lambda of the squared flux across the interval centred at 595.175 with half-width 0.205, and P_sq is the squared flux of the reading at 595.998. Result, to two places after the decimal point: -4.59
